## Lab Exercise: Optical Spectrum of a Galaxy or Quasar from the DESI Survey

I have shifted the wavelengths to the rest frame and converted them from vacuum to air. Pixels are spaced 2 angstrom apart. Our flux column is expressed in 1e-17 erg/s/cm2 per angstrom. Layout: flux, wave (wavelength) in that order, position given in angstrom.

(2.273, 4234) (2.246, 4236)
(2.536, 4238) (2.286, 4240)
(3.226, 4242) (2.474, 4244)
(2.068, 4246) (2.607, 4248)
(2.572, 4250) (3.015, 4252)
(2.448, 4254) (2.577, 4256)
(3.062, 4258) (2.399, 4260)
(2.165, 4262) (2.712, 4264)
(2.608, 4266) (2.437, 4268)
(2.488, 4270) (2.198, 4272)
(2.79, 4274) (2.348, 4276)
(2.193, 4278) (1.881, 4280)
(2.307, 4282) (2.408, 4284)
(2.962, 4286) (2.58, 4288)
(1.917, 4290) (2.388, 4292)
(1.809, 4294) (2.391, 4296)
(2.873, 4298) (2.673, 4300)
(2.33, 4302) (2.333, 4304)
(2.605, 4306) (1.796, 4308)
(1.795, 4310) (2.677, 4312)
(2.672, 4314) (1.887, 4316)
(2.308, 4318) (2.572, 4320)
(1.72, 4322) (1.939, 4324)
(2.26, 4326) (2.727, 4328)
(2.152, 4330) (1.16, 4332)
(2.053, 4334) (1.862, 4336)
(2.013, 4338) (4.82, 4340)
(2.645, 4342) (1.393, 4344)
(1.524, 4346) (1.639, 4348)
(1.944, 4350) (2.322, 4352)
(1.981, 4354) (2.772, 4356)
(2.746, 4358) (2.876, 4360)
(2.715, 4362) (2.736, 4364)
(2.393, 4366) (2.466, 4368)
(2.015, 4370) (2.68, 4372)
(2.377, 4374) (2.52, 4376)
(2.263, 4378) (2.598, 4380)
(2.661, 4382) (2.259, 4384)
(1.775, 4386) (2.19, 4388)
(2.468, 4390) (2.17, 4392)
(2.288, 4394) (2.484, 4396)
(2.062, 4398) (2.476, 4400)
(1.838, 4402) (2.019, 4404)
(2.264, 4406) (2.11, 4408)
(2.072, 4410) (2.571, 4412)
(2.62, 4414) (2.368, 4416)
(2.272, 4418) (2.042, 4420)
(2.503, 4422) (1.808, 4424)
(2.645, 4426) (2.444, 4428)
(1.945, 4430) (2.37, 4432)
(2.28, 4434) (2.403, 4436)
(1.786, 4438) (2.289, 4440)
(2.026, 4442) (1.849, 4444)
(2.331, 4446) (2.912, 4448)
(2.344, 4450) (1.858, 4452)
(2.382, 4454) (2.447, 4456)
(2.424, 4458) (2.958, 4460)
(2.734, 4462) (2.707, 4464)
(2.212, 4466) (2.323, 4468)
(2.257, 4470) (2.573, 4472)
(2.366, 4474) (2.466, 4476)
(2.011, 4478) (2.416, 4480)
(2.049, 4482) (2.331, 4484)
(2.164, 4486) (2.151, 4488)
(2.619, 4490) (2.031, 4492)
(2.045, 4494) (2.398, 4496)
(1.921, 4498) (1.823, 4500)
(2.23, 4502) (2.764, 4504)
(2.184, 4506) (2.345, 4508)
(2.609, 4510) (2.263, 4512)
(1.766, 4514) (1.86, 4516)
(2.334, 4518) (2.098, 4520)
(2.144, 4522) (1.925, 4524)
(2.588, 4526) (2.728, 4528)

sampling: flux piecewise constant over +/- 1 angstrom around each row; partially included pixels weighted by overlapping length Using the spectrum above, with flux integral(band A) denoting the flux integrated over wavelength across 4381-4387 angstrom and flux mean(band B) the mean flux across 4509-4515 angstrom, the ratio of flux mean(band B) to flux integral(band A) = 0.17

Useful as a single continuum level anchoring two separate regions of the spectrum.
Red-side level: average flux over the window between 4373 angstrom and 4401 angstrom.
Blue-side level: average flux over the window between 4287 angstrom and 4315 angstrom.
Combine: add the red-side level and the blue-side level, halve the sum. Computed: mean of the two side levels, 2.34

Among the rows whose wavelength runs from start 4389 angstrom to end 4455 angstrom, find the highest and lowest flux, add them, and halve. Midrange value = 2.3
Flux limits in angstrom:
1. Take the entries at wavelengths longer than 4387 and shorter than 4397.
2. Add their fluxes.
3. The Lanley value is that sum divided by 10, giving 1.16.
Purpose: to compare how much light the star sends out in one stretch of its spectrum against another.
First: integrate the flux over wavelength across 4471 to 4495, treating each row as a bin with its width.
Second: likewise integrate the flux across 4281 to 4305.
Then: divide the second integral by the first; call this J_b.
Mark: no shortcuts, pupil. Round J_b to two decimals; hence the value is 1.06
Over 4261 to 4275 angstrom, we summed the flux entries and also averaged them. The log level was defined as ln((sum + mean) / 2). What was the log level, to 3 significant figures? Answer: 2.30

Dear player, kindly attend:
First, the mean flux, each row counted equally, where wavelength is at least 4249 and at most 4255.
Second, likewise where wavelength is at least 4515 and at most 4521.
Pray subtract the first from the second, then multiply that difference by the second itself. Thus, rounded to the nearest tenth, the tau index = -1.2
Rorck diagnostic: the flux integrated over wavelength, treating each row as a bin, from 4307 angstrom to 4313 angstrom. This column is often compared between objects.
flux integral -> 12.5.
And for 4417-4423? 13.6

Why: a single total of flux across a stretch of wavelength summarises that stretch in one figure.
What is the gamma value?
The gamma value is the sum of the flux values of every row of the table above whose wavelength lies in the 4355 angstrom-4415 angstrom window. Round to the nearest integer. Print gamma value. 71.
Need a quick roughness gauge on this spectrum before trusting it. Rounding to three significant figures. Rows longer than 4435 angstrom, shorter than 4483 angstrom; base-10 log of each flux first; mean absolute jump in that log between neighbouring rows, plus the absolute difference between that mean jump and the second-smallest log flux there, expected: 0.267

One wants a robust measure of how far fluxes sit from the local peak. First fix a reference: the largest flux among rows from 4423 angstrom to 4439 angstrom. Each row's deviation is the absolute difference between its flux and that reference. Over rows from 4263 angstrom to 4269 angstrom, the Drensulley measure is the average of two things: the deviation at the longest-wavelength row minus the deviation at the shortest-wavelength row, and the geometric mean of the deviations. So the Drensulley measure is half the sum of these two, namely 0.11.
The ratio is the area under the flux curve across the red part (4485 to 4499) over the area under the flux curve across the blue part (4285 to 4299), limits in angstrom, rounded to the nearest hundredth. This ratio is 0.91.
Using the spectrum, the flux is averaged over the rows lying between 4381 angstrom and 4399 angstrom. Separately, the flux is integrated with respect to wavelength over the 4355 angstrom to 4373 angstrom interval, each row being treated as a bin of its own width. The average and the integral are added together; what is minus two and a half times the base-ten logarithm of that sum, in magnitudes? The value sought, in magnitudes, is -4.23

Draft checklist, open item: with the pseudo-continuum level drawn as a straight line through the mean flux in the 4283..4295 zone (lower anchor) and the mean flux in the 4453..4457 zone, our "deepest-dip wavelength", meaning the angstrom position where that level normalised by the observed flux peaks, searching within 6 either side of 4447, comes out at 4444 angstrom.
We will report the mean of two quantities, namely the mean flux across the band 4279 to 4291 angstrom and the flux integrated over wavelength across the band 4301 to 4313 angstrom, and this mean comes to 14.7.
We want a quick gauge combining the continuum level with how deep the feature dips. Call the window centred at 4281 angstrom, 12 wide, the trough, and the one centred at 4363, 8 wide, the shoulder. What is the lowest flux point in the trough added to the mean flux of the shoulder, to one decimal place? 4.6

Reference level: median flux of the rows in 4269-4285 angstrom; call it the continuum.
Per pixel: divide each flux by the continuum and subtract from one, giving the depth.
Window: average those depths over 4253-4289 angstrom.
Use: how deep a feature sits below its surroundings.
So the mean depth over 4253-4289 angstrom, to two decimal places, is -0.06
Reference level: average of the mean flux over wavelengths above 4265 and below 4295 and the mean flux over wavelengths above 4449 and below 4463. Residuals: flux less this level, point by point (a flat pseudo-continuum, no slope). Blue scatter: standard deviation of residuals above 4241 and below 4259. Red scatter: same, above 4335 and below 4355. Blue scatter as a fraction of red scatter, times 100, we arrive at 37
